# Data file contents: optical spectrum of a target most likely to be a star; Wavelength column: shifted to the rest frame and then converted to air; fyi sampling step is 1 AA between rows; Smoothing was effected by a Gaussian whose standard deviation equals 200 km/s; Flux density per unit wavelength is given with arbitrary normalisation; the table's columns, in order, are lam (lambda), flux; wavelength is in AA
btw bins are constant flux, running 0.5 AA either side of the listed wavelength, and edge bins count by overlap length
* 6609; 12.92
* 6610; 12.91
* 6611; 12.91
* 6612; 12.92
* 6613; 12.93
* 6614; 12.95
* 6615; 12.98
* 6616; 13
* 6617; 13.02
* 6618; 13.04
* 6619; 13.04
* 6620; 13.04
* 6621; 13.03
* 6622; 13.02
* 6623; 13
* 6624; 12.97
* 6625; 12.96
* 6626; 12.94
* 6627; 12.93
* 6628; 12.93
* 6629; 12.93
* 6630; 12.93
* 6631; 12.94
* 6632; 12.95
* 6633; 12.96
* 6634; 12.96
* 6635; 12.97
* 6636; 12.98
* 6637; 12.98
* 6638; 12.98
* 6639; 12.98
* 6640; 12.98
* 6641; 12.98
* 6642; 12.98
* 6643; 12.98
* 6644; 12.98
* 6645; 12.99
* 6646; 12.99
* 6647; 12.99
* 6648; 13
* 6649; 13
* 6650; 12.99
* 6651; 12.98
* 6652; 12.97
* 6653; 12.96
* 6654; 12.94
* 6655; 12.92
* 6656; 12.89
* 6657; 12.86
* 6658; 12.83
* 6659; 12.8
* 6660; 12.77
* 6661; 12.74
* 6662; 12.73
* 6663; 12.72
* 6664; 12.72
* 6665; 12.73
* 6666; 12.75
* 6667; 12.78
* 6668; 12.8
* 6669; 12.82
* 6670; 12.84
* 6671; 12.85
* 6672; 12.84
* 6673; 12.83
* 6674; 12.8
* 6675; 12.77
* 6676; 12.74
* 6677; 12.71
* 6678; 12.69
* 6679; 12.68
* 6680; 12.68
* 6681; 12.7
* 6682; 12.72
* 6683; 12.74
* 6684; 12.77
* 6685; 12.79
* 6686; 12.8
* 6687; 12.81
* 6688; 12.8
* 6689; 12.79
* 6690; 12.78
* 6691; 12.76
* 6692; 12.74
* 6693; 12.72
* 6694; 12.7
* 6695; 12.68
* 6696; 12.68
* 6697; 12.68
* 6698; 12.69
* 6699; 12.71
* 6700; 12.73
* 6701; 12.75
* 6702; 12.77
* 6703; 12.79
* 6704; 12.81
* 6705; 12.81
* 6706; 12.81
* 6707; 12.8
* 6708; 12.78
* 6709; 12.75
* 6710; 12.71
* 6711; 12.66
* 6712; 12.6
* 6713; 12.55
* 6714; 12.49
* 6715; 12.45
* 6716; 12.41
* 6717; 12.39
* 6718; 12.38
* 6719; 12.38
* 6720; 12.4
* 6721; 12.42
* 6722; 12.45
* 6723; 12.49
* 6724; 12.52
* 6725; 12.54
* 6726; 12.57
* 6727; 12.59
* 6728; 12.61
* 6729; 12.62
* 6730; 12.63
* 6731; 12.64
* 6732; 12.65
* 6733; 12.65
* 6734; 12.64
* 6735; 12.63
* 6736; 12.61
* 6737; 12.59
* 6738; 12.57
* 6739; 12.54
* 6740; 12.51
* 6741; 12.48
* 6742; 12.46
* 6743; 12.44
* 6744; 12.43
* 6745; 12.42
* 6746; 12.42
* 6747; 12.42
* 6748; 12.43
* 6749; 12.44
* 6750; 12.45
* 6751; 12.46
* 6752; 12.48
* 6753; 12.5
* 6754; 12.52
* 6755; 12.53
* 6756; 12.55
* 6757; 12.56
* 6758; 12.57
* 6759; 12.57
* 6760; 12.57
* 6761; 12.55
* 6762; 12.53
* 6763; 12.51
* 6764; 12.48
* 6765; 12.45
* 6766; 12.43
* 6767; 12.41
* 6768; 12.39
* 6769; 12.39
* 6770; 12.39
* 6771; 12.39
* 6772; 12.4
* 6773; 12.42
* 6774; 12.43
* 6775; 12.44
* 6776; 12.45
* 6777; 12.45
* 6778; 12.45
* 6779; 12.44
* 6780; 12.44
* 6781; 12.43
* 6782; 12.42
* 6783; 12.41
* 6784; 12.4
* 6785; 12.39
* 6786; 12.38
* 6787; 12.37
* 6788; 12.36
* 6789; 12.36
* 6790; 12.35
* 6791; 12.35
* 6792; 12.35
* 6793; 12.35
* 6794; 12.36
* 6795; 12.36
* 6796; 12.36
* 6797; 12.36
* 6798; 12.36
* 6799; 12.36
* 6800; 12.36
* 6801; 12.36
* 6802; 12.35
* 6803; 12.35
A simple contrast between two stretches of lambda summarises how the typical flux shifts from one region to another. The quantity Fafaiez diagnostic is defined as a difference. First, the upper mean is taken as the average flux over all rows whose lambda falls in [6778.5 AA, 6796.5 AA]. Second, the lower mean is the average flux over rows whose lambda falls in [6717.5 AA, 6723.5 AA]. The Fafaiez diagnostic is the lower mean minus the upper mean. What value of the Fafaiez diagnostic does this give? 0.0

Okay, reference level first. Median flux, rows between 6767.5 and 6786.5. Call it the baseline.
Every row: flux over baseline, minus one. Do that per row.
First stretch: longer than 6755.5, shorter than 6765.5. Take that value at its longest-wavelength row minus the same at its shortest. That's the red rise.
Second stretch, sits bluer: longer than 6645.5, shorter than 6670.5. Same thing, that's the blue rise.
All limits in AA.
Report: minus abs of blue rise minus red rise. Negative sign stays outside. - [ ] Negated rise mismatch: -0.0040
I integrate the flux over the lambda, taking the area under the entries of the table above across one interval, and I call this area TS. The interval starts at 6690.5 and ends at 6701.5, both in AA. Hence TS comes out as 140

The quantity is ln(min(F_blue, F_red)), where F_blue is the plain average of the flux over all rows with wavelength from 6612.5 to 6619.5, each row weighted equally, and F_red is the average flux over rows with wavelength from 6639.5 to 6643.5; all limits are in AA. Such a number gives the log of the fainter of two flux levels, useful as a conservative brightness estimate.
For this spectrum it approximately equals 2.56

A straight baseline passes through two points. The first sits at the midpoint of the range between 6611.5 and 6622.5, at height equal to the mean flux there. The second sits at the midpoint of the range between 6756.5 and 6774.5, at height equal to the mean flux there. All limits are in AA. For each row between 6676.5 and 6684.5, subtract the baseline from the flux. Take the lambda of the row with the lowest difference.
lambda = 6679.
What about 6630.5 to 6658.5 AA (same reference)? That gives 6658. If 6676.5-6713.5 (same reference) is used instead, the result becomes 6713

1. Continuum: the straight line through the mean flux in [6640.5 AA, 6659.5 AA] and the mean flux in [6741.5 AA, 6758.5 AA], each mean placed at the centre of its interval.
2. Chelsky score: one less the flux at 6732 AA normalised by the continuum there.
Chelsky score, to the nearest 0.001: -0.007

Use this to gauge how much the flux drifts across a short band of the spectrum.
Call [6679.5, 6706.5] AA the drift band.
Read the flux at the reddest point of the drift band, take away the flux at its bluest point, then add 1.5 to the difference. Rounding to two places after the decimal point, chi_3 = 1.63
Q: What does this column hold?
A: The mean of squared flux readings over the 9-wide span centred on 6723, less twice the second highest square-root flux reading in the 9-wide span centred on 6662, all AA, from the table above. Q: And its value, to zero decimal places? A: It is 149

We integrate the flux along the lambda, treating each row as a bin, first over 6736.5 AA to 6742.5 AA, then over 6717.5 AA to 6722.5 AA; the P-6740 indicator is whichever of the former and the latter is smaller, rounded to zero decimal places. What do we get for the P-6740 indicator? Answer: 62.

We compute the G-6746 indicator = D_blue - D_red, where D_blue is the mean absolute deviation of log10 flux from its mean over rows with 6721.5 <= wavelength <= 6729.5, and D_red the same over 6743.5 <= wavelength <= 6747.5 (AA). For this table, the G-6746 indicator 0.0016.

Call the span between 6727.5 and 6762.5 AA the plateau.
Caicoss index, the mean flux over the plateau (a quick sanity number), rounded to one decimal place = 12.5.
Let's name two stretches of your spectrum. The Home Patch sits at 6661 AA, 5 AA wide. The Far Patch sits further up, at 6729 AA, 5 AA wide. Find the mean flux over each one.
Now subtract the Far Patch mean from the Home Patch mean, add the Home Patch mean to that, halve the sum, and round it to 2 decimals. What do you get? 6.44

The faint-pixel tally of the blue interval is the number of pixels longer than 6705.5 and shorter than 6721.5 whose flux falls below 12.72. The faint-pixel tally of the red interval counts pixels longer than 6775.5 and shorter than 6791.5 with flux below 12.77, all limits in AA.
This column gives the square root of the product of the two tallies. 14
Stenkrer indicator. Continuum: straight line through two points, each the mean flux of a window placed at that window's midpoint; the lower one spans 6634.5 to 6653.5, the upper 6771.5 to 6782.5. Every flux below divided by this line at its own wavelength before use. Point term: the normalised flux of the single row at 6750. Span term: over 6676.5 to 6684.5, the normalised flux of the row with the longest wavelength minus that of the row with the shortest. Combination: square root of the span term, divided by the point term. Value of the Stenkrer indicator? 0.084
